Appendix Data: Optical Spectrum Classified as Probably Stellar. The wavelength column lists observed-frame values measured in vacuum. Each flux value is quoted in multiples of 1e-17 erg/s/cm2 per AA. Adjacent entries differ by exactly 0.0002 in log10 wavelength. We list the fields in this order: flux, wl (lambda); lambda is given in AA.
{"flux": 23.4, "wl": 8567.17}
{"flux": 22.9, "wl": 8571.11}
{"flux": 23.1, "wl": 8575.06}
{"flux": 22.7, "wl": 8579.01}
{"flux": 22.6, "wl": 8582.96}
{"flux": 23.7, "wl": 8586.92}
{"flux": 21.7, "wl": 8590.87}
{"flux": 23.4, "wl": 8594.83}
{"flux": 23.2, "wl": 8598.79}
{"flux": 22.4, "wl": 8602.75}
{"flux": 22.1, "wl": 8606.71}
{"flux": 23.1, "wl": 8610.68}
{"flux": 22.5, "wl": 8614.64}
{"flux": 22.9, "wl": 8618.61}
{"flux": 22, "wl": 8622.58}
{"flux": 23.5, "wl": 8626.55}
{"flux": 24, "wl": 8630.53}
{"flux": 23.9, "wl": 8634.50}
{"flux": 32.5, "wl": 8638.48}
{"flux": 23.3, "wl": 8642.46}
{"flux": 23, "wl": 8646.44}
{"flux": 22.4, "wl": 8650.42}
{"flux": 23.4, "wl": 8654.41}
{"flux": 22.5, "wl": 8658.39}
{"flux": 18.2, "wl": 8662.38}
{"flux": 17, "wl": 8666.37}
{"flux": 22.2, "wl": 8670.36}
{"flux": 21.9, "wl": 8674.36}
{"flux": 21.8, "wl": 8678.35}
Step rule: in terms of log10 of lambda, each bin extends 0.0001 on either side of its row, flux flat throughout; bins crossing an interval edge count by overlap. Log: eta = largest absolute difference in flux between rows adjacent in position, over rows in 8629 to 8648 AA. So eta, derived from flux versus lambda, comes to 9.2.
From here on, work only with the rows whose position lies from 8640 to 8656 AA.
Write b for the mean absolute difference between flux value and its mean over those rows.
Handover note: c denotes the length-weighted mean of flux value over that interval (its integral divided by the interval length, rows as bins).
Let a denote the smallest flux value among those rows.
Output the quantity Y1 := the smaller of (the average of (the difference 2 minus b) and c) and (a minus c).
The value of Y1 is -0.9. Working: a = 22.4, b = 0.3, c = 23.3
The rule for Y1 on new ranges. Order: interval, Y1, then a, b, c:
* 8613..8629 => -0.8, 22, 0.5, 22.8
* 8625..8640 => -2.3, 23.5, 3.3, 25.8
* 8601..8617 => -0.4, 22.1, 0.3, 22.5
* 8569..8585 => -0.2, 22.6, 0.2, 22.8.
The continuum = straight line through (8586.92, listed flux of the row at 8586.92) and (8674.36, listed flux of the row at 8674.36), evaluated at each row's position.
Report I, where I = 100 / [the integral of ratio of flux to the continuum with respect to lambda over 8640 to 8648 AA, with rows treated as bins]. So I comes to 11.9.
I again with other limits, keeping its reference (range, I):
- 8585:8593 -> 13.0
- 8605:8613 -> 12.8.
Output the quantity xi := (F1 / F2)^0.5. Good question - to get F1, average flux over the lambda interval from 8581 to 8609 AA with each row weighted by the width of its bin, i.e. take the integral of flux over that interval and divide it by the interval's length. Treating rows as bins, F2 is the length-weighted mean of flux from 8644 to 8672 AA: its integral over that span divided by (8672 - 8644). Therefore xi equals 1.03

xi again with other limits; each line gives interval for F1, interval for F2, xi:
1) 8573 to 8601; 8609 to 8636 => 1.00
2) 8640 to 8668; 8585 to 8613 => 0.97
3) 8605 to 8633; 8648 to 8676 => 1.04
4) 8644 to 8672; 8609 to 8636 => 0.96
